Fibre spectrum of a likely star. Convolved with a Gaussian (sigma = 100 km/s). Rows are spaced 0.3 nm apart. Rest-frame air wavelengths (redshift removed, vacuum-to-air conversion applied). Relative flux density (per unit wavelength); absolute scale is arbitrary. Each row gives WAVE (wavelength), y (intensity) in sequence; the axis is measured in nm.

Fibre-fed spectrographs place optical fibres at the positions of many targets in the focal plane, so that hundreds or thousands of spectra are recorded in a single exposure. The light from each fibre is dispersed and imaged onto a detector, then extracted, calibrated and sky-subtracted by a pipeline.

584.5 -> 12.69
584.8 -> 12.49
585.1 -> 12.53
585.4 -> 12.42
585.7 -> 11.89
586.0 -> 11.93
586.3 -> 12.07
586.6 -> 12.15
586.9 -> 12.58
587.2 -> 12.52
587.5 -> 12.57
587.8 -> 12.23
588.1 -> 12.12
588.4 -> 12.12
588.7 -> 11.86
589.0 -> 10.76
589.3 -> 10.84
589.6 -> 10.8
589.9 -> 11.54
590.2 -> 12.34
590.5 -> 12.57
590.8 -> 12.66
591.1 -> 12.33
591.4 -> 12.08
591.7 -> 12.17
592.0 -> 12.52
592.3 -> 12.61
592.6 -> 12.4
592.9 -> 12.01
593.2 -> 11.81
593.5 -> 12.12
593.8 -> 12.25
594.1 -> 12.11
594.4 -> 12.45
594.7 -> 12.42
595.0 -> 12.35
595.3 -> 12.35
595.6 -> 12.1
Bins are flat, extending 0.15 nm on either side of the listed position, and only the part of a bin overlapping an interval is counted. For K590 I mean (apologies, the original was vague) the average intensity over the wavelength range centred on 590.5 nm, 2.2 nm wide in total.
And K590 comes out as 12.0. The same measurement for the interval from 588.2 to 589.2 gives 11.6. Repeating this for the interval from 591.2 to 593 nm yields 12.3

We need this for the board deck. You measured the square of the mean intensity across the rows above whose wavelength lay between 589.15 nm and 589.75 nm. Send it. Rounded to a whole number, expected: 117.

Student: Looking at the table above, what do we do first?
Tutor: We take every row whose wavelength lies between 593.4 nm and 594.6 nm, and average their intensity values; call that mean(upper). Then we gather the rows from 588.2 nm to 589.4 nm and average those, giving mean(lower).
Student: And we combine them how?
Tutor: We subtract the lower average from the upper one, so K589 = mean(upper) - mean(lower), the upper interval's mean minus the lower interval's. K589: 0.8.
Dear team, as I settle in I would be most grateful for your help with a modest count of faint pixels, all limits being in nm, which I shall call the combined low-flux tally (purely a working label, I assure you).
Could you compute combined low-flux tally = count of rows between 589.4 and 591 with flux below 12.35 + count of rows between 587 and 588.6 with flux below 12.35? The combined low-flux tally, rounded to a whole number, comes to 6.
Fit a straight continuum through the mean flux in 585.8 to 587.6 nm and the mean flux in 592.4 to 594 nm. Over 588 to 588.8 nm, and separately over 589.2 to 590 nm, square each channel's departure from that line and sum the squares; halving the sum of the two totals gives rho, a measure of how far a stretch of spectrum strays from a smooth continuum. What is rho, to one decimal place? 2.3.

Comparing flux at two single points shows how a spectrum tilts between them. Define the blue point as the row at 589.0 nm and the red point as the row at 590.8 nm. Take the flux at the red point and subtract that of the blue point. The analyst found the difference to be 1.9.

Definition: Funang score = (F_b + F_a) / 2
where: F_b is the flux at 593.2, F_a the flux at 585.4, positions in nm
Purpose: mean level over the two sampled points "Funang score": 12.1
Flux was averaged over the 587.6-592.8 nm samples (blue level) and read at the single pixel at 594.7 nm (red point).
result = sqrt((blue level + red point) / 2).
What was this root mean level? 3.49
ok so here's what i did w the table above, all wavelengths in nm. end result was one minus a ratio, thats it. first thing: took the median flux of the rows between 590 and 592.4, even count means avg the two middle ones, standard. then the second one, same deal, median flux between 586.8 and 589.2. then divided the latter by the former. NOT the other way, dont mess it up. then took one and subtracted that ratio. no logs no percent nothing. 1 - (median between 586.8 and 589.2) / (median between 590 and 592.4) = 0.021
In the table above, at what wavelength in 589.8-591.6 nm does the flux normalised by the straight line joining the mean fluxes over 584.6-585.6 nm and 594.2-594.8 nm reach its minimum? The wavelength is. 589.9 nm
